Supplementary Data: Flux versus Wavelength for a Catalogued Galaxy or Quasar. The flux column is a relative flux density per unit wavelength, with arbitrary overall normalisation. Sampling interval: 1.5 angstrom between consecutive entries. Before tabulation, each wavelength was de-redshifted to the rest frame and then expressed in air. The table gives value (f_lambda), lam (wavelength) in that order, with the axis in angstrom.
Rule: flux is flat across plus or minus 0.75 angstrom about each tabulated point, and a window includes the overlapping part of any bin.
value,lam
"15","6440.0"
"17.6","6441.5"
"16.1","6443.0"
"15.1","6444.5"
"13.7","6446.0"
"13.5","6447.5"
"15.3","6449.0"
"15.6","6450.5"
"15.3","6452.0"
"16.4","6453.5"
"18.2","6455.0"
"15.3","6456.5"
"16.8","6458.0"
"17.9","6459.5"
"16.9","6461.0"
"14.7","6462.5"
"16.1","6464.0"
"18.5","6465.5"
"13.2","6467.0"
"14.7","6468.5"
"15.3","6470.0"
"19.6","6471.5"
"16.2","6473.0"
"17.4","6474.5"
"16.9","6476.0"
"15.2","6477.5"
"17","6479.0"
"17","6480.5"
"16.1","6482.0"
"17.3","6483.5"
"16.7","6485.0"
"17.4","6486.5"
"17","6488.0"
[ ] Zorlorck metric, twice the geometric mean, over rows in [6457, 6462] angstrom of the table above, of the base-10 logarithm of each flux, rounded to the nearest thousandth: 2.471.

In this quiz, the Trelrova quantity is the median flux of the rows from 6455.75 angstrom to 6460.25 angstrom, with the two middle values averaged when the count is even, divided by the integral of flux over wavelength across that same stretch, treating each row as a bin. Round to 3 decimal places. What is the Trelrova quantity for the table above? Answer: 0.224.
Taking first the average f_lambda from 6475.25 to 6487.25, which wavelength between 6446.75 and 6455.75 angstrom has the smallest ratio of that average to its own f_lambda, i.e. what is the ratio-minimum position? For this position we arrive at 6455.0 angstrom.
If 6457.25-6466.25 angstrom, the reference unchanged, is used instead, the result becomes 6465.5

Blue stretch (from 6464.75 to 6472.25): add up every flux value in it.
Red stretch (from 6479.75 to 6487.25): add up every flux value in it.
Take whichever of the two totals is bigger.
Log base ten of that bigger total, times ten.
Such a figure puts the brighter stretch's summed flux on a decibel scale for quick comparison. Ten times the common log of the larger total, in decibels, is 19.3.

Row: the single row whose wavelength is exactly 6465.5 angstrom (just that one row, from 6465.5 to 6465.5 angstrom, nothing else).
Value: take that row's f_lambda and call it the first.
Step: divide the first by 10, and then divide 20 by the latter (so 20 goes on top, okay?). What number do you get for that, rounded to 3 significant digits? 10.8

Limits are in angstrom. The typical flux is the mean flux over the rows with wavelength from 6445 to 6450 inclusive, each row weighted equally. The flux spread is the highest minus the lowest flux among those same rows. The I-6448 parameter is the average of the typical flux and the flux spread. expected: 8.0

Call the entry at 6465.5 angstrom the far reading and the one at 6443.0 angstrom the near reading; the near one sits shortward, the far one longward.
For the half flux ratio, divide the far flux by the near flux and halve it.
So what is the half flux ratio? 0.57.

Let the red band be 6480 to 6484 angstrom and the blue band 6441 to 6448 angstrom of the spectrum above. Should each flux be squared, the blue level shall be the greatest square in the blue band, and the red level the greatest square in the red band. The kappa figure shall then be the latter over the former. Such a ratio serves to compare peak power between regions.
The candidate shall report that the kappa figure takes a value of 0.97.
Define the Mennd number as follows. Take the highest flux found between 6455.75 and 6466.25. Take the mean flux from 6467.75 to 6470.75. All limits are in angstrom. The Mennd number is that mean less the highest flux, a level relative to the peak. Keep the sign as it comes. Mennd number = -3.5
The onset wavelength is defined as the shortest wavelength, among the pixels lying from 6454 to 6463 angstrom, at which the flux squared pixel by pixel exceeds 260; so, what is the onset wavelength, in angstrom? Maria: 6455.0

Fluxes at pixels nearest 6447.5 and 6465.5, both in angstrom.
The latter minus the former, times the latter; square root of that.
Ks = 10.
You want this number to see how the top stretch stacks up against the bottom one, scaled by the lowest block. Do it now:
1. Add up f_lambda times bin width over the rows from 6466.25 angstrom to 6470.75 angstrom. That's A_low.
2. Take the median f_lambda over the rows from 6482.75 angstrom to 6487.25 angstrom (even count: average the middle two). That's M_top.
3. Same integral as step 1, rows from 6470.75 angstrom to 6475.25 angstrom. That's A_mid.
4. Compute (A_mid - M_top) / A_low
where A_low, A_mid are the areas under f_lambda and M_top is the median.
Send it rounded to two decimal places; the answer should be 0.96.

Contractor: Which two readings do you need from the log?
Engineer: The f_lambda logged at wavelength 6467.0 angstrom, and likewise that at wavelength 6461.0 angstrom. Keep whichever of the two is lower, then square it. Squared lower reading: 174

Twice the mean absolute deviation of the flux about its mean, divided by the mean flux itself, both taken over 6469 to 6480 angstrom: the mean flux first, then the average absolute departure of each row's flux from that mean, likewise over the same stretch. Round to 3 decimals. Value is 0.126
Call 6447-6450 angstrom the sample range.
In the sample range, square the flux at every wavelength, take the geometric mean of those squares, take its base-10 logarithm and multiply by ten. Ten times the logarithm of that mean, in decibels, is 23.2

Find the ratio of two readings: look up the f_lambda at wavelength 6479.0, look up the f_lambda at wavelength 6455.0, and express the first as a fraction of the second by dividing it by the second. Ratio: 0.93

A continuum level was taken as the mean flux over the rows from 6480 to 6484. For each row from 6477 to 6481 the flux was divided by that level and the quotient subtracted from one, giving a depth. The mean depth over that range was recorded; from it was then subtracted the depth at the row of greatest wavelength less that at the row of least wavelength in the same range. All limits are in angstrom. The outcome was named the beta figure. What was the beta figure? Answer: 0.13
